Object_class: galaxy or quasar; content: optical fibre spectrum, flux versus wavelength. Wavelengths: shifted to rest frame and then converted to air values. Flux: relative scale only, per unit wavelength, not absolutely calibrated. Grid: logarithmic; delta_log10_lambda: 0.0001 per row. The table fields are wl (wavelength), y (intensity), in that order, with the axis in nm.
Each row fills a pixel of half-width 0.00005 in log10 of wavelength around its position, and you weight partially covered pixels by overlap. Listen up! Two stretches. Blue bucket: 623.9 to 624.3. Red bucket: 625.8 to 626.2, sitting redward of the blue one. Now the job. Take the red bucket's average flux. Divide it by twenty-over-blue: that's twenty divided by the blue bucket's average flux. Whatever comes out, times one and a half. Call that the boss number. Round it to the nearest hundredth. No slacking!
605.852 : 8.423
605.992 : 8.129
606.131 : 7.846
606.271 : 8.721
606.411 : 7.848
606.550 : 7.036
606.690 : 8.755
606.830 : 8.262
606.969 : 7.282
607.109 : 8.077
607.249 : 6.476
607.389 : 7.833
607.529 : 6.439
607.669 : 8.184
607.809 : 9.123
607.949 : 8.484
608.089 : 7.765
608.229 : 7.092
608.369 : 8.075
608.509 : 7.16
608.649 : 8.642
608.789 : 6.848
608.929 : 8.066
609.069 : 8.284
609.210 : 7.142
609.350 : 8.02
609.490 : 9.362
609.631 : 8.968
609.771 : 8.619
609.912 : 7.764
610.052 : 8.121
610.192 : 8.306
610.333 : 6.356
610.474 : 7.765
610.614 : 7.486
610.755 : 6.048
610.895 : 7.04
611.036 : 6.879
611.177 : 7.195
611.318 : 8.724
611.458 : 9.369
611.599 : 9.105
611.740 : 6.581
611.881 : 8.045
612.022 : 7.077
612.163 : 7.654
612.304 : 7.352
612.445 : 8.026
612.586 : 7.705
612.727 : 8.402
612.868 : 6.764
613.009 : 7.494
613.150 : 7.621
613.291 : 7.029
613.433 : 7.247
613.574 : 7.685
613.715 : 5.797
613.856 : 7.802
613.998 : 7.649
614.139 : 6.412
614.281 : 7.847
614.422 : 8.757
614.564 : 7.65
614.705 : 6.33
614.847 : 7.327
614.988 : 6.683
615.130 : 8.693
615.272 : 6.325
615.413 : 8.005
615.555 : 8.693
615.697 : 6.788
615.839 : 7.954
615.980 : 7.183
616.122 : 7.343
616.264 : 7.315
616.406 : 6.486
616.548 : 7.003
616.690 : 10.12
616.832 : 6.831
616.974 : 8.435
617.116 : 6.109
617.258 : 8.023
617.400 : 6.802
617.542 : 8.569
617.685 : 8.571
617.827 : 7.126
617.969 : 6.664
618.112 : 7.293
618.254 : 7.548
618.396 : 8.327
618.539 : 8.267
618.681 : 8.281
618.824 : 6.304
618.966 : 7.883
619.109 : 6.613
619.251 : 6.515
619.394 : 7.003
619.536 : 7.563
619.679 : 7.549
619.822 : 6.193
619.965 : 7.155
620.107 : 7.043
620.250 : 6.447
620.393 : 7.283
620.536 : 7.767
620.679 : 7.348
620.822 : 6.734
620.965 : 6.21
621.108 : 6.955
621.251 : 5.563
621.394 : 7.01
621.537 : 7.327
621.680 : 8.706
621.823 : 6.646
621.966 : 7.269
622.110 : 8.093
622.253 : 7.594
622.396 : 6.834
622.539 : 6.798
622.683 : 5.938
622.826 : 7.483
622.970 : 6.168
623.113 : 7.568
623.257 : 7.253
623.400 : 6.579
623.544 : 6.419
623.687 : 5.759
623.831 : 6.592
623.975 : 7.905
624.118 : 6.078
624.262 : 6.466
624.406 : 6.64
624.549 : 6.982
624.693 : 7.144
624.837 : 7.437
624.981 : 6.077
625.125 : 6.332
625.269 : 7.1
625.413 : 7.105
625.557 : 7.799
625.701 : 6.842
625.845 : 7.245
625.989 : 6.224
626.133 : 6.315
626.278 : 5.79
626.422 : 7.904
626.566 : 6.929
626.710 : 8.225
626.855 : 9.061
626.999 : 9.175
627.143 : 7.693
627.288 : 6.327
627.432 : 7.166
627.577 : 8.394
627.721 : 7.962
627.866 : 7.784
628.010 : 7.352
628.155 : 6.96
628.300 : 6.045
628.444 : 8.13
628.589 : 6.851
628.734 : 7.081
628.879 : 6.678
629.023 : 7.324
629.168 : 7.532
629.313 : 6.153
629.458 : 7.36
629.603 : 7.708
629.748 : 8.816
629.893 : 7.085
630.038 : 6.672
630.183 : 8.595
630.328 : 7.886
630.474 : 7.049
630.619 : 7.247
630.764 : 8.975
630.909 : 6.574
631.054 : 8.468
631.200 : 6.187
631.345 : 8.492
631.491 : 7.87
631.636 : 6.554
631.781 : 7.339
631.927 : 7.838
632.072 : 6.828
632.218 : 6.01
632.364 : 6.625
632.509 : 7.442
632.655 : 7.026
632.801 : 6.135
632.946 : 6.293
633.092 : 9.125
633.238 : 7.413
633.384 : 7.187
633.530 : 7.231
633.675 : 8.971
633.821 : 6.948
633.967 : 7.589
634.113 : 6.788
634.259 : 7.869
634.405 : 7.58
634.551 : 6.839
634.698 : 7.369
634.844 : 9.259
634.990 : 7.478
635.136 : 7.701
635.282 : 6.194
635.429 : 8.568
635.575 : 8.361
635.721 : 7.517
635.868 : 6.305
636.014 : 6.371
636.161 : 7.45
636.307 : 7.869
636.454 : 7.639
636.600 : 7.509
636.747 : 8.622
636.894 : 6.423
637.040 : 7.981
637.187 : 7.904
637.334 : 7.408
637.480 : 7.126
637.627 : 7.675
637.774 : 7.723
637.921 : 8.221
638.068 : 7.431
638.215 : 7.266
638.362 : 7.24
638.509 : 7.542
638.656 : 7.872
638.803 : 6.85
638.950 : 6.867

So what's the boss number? 3.37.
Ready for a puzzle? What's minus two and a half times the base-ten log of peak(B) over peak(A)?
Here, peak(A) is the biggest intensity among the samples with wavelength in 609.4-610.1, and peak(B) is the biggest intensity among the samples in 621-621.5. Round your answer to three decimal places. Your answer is 0.314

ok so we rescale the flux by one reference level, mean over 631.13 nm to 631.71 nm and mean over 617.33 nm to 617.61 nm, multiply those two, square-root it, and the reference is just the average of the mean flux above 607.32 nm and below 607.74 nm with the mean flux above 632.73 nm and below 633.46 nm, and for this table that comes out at 1.02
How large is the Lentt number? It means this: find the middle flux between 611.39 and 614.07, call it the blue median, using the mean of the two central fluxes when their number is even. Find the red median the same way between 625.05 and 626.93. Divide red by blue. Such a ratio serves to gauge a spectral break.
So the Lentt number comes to 0.93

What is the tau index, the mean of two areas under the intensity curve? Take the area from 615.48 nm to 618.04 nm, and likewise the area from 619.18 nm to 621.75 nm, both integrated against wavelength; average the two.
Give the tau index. 18.7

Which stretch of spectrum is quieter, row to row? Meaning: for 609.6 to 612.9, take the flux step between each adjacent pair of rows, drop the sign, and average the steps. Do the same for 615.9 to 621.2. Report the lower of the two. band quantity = 0.86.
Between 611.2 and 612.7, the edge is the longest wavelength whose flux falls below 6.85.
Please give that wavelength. 611.740 nm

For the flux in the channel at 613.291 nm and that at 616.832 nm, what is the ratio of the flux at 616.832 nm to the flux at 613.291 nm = 0.97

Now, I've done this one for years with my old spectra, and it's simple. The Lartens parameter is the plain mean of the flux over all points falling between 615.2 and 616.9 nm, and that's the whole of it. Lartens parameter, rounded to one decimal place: 7.5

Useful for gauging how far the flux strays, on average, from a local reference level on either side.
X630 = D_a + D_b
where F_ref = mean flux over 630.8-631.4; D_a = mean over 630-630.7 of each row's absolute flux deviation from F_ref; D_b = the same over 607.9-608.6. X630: 1.12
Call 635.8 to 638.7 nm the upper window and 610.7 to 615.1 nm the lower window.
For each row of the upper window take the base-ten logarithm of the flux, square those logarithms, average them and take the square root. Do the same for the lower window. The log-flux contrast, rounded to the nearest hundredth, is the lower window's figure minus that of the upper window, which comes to 0.00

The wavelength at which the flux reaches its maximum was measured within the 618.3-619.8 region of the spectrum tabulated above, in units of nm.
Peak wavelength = 618.396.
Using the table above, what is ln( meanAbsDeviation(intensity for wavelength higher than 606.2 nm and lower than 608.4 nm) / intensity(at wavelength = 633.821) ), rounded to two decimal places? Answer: -2.42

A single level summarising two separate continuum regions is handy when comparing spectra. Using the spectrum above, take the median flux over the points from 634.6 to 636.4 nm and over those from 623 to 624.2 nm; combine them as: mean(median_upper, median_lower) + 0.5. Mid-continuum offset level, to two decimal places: 7.54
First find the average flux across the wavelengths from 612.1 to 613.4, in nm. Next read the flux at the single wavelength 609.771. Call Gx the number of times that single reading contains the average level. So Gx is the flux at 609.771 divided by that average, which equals 1.14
